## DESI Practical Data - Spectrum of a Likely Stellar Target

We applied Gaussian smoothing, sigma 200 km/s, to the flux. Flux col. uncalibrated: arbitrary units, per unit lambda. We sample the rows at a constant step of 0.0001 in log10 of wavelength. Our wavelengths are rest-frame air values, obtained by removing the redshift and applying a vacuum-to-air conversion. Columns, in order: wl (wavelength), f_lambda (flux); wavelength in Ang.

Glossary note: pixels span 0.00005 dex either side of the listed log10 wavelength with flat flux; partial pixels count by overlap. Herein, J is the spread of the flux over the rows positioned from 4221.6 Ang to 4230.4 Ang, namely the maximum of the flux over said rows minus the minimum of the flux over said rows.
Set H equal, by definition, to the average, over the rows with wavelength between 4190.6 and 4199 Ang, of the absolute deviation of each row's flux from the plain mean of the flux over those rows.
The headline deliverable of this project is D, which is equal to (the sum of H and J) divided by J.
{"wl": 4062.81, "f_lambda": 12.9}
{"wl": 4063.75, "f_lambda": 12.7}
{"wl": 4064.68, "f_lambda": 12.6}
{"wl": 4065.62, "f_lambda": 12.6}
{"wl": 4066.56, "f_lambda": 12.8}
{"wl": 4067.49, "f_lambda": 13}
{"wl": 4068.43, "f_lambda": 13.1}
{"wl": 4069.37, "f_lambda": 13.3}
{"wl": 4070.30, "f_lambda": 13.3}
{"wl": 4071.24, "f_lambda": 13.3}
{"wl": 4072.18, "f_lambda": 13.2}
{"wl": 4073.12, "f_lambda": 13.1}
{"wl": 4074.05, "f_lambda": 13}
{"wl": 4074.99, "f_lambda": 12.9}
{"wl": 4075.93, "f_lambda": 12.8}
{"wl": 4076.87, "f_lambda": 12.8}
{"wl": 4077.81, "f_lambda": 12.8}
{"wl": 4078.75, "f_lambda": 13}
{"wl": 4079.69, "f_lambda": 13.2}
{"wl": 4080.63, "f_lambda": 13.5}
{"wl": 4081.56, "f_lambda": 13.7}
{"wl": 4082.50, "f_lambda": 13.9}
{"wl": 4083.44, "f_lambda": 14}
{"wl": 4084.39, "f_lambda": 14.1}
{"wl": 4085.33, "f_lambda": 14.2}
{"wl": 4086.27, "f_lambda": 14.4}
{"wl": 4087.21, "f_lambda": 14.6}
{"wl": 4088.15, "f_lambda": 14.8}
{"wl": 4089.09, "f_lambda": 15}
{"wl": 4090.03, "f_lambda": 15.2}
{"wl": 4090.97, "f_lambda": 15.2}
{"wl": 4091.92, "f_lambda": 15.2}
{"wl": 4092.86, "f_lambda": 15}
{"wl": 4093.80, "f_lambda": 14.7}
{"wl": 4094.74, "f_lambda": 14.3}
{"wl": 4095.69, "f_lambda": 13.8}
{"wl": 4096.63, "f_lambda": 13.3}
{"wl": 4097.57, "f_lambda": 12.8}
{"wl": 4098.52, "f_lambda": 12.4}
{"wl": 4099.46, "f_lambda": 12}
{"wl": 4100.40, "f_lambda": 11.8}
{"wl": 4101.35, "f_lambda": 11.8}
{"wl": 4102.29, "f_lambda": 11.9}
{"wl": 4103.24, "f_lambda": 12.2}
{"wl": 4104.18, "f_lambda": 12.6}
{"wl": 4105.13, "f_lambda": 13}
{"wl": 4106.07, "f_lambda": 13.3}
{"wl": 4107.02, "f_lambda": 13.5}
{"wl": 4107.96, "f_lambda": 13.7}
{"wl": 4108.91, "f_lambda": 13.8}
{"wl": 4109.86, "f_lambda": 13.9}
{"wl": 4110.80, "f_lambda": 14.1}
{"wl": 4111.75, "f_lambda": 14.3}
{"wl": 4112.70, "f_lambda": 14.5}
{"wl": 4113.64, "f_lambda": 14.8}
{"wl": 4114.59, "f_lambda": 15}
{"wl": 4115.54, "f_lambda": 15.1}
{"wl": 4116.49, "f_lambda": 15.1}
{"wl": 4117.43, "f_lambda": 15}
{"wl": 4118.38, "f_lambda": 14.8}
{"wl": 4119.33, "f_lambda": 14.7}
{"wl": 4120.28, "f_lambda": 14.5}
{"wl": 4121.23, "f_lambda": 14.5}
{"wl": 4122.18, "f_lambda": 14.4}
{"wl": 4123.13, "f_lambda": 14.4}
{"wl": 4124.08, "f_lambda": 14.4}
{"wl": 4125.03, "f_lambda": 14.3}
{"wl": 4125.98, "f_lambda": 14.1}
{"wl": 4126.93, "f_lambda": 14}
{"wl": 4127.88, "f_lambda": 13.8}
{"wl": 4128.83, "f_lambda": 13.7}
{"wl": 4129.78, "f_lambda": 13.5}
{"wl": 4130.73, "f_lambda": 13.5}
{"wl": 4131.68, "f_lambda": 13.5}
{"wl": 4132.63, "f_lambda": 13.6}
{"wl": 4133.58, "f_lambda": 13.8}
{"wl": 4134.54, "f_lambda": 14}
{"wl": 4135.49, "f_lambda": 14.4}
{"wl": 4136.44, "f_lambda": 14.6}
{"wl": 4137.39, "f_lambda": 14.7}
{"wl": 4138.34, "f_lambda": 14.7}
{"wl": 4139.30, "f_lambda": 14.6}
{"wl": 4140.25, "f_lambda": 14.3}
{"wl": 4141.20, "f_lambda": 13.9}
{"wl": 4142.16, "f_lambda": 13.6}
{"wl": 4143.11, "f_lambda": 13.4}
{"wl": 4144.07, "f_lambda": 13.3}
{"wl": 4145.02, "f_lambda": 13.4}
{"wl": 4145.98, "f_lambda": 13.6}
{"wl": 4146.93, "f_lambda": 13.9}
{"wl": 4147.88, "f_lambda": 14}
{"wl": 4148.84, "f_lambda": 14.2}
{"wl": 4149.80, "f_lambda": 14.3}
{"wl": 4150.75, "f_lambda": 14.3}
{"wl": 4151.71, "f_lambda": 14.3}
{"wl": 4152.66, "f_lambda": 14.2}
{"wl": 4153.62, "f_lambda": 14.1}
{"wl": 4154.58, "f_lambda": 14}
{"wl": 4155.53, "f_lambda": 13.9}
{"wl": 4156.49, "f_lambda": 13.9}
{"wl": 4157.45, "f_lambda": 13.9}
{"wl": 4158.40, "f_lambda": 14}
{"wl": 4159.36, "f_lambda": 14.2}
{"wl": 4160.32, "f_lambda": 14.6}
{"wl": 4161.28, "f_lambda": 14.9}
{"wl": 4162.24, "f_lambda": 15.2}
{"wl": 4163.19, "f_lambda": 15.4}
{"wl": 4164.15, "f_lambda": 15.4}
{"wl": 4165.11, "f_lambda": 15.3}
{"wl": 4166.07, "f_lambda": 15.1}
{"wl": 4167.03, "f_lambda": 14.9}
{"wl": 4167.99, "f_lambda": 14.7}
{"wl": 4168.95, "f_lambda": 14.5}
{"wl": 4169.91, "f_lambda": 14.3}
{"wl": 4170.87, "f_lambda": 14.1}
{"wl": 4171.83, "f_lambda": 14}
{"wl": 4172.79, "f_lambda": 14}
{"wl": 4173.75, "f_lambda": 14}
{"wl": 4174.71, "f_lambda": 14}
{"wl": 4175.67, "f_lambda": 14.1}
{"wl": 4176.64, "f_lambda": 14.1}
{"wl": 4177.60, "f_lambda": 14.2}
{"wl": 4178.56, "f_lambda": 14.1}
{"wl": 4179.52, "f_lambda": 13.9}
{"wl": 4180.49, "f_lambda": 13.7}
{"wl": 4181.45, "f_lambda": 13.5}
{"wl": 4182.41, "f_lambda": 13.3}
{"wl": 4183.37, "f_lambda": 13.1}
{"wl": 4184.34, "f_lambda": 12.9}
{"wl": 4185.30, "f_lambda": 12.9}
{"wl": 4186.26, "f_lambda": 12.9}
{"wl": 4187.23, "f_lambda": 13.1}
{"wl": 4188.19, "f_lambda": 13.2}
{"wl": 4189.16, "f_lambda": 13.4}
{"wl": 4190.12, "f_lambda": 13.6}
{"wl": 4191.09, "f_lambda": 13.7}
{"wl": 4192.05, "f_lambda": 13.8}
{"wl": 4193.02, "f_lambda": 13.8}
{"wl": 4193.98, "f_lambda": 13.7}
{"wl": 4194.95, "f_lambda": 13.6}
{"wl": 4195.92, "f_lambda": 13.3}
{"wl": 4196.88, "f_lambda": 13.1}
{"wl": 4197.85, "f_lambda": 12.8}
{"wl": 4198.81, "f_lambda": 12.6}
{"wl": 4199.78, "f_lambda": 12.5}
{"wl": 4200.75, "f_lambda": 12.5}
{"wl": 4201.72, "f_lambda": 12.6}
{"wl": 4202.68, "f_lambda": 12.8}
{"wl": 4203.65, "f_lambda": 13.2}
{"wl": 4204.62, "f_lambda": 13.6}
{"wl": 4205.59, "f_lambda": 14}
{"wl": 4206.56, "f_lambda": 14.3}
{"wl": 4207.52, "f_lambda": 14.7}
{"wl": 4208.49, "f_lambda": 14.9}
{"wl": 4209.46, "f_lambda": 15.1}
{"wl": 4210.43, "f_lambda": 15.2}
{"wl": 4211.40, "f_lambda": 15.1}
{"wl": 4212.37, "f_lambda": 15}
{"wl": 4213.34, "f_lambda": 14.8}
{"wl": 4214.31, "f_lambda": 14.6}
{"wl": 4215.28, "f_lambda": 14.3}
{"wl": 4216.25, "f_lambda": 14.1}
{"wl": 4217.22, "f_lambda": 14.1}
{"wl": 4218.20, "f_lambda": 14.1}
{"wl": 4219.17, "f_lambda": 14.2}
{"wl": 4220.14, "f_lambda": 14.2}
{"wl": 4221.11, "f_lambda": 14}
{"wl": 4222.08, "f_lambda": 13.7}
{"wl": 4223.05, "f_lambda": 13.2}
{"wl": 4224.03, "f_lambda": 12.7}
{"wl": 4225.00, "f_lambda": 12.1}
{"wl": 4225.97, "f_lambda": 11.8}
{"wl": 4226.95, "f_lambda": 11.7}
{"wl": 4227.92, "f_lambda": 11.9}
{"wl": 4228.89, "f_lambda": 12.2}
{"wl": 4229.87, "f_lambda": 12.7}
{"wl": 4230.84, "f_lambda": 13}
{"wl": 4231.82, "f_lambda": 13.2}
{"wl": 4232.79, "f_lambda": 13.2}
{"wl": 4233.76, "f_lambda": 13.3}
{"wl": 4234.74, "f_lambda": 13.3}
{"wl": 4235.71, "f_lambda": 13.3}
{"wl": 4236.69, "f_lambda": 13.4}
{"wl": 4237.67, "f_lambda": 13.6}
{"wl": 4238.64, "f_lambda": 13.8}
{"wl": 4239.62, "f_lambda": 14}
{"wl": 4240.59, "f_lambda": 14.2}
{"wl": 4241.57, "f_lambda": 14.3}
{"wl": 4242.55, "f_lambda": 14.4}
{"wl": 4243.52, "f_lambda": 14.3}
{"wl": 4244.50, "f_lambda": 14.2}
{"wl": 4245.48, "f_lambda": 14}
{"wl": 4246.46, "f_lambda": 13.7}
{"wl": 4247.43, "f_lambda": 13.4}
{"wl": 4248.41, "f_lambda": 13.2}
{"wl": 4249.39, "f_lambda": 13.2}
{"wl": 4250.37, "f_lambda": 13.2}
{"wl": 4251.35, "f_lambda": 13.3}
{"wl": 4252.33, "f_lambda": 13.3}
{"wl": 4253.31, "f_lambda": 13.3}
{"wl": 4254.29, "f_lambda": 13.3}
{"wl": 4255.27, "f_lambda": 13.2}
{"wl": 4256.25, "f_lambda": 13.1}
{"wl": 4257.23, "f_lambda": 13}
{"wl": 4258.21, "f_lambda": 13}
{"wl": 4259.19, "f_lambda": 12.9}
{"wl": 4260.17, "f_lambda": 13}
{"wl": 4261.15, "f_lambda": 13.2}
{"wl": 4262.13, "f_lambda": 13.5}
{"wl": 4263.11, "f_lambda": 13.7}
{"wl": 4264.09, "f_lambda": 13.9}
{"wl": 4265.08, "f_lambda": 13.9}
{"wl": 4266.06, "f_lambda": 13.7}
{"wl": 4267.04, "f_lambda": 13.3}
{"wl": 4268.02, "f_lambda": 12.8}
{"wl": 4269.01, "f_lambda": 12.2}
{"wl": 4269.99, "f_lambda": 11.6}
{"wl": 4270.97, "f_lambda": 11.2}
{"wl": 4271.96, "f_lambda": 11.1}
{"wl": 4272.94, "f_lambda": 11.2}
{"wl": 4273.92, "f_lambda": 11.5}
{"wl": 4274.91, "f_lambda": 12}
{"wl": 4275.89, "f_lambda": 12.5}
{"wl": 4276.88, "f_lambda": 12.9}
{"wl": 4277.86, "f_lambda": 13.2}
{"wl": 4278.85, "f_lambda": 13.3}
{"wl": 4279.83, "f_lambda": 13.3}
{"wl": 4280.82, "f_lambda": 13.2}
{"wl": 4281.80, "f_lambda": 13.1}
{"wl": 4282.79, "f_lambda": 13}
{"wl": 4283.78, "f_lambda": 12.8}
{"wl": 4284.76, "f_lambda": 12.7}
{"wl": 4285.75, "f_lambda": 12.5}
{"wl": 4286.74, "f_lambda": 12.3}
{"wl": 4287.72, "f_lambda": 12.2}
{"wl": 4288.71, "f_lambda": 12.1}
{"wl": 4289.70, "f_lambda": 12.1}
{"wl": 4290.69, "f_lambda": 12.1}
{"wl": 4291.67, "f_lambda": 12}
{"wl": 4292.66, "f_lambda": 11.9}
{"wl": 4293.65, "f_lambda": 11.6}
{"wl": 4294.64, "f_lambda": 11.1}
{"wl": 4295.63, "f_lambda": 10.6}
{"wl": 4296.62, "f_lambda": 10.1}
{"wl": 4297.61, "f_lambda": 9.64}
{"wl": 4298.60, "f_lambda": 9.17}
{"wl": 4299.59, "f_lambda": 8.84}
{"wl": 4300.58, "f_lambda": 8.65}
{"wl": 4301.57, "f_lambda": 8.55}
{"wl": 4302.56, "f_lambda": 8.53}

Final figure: 1.2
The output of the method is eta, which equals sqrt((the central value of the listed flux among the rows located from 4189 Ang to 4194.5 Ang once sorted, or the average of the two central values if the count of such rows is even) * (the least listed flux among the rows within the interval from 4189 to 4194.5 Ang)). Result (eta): 13.5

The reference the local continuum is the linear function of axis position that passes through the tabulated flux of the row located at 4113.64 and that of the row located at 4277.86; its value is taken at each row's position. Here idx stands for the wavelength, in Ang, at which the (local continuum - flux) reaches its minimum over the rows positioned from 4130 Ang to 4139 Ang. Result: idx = 4138.34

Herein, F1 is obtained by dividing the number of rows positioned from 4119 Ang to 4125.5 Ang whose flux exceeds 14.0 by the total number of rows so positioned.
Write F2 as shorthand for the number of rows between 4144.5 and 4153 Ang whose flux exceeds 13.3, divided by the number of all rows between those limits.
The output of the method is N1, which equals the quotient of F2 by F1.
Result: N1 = 1.0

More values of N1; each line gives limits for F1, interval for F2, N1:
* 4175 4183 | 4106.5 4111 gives 2.0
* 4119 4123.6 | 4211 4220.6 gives 1.0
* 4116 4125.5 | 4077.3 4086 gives 0.7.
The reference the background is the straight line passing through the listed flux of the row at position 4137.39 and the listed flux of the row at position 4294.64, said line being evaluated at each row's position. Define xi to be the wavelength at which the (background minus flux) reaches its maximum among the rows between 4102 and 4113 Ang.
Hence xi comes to 4102.29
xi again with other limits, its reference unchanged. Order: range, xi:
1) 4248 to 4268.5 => 4259.19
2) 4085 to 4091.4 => 4085.33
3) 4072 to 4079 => 4075.93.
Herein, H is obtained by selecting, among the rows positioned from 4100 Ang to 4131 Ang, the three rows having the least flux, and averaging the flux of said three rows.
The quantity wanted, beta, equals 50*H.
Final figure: 592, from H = 11.8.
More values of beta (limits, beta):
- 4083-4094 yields 705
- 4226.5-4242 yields 597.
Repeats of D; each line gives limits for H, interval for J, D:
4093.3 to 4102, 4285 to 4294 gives 2.0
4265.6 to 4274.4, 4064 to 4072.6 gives 2.2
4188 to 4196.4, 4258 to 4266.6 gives 1.2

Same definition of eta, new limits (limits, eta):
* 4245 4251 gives 13.2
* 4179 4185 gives 13.1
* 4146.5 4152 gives 14.1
